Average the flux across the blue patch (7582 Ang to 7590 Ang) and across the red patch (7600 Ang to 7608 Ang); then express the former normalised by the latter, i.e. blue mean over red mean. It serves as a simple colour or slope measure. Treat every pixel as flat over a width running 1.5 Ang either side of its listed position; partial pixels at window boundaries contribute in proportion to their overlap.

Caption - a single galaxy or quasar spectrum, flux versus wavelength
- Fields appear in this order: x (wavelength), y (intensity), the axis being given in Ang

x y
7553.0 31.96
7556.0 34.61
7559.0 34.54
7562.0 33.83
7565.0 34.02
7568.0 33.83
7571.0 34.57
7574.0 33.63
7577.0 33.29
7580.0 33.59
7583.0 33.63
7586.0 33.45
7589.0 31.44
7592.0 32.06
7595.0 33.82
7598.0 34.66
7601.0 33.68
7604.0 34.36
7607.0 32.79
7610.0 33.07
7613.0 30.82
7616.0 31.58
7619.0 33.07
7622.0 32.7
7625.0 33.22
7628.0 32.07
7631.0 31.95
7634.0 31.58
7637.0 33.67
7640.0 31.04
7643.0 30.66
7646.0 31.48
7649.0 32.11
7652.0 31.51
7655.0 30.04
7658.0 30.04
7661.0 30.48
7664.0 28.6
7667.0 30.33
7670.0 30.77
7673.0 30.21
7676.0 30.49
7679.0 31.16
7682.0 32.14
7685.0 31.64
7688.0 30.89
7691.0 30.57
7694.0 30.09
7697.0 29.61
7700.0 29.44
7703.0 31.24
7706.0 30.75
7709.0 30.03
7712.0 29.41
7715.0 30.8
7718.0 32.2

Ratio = 0.98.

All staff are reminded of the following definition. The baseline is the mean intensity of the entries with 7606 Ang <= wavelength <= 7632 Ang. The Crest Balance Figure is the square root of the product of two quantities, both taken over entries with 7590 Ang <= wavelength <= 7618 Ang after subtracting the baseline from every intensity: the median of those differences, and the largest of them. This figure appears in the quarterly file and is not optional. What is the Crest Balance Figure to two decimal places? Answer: 1.27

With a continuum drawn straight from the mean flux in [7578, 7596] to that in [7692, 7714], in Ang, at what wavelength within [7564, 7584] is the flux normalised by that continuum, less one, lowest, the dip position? 7577.0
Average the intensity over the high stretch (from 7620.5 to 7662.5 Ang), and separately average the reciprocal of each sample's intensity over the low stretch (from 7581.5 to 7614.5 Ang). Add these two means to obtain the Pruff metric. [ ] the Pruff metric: 31.6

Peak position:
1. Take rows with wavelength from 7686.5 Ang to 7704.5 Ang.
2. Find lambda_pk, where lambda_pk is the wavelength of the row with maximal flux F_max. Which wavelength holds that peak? 7703.0 Ang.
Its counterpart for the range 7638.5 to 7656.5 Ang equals 7649.0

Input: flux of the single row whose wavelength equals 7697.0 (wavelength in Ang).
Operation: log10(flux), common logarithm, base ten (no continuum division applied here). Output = 1.47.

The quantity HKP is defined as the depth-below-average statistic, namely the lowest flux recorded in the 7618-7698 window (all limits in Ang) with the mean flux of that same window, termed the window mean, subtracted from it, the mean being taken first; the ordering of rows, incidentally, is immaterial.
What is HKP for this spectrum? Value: -2.6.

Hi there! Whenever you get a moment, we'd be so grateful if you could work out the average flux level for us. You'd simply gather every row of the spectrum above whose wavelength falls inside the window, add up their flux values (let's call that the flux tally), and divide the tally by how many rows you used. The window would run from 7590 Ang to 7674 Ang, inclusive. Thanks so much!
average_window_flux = 31.9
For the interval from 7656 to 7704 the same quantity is 30.5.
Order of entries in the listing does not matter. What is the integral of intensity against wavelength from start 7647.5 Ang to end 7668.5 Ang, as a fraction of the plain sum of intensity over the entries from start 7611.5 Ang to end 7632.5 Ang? 2.84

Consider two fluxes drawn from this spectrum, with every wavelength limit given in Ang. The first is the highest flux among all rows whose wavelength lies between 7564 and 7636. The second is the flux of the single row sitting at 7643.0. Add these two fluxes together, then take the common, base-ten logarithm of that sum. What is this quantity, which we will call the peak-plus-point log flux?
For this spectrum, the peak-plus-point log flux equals 1.815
